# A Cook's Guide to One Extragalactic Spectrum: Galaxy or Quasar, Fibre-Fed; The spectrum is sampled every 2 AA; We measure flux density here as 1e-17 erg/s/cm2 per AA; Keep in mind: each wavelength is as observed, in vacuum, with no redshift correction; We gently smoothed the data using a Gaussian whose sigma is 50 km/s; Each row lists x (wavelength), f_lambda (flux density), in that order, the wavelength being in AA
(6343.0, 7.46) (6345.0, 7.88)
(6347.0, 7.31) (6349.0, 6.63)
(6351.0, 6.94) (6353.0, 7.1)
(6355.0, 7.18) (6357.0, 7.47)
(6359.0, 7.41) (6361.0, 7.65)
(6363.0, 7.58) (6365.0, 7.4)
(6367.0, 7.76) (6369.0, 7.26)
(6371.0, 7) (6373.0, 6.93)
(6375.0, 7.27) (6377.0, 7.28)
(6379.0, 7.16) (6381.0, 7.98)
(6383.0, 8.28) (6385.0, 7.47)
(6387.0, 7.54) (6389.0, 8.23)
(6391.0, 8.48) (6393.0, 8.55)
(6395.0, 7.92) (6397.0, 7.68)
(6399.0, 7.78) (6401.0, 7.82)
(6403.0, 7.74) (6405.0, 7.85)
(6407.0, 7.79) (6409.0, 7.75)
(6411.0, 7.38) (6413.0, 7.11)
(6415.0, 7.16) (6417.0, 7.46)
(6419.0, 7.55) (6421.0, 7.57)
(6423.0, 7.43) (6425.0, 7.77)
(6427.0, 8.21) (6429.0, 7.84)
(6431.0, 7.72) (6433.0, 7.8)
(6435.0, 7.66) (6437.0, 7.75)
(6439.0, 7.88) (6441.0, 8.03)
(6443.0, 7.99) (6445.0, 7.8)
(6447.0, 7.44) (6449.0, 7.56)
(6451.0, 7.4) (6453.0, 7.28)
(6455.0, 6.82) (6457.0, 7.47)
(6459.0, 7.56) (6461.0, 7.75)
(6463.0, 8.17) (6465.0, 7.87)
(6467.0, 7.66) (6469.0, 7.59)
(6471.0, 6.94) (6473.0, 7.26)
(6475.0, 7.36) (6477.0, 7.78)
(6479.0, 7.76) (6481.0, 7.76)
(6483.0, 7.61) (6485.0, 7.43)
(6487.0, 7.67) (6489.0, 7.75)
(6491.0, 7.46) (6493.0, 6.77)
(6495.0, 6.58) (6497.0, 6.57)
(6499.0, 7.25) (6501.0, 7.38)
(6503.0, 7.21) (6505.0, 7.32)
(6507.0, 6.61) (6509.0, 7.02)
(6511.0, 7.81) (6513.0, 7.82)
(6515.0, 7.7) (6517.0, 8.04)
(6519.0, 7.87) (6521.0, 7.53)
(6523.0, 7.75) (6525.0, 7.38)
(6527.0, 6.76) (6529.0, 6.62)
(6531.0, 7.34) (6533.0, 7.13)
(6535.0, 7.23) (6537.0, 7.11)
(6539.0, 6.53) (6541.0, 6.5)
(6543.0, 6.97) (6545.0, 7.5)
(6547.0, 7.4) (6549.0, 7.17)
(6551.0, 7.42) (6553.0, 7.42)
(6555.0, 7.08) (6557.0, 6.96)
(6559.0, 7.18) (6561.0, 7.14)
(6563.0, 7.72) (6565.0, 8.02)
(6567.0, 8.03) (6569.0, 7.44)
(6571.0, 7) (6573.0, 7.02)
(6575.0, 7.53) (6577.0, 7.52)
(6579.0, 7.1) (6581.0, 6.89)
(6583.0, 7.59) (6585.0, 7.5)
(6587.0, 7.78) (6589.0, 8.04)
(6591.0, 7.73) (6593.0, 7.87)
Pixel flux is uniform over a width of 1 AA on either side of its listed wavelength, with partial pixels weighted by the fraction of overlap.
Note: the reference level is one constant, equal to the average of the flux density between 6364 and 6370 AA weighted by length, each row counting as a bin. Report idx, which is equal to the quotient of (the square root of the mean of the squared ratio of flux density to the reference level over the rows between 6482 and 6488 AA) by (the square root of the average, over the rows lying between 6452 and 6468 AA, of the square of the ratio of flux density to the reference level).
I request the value 1.00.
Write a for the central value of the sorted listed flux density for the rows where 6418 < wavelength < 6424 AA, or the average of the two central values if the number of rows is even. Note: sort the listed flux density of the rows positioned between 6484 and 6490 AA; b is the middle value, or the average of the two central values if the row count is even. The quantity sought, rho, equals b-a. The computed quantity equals 0.1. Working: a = 7.55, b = 7.67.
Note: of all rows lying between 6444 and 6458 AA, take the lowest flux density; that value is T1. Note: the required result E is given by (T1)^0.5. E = 2.61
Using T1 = 6.82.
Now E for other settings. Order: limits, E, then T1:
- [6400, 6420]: 2.67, 7.11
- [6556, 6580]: 2.64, 6.96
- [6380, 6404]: 2.73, 7.47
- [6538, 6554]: 2.55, 6.5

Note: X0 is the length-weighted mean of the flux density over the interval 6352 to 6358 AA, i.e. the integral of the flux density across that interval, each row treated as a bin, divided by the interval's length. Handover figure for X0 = 7.25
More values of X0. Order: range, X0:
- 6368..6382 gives 7.27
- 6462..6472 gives 7.65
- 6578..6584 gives 7.19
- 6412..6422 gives 7.37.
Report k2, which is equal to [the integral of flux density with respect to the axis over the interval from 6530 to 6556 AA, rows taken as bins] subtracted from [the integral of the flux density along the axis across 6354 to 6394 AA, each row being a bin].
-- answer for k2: 118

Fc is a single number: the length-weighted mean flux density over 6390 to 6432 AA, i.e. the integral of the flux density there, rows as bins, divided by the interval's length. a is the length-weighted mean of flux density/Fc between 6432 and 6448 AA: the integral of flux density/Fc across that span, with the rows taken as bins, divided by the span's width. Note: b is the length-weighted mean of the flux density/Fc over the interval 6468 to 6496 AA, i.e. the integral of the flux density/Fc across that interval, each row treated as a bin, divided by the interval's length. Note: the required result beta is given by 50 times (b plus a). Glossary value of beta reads 98.2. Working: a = 1.01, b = 0.96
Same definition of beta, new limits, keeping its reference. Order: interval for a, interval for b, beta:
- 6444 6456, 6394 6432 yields 97.2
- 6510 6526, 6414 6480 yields 99.2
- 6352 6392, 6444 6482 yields 97.3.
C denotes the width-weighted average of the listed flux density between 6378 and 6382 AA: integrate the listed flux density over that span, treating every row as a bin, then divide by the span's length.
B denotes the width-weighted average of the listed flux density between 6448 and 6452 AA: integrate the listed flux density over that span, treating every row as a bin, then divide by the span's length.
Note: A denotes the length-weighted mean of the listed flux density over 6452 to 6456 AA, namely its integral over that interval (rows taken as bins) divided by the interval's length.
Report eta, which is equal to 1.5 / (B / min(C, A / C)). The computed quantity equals 0.187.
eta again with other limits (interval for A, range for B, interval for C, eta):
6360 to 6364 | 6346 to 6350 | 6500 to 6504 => 0.225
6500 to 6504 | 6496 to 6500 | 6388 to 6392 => 0.190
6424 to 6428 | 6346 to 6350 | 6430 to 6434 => 0.222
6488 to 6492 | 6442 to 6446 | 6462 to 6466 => 0.180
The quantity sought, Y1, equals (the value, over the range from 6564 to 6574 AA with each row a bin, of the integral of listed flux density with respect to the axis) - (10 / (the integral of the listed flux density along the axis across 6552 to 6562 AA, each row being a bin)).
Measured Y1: 74.9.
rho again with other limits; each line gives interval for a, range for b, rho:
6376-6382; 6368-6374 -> -0.3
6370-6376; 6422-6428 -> 0.8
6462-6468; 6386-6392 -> 0.4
